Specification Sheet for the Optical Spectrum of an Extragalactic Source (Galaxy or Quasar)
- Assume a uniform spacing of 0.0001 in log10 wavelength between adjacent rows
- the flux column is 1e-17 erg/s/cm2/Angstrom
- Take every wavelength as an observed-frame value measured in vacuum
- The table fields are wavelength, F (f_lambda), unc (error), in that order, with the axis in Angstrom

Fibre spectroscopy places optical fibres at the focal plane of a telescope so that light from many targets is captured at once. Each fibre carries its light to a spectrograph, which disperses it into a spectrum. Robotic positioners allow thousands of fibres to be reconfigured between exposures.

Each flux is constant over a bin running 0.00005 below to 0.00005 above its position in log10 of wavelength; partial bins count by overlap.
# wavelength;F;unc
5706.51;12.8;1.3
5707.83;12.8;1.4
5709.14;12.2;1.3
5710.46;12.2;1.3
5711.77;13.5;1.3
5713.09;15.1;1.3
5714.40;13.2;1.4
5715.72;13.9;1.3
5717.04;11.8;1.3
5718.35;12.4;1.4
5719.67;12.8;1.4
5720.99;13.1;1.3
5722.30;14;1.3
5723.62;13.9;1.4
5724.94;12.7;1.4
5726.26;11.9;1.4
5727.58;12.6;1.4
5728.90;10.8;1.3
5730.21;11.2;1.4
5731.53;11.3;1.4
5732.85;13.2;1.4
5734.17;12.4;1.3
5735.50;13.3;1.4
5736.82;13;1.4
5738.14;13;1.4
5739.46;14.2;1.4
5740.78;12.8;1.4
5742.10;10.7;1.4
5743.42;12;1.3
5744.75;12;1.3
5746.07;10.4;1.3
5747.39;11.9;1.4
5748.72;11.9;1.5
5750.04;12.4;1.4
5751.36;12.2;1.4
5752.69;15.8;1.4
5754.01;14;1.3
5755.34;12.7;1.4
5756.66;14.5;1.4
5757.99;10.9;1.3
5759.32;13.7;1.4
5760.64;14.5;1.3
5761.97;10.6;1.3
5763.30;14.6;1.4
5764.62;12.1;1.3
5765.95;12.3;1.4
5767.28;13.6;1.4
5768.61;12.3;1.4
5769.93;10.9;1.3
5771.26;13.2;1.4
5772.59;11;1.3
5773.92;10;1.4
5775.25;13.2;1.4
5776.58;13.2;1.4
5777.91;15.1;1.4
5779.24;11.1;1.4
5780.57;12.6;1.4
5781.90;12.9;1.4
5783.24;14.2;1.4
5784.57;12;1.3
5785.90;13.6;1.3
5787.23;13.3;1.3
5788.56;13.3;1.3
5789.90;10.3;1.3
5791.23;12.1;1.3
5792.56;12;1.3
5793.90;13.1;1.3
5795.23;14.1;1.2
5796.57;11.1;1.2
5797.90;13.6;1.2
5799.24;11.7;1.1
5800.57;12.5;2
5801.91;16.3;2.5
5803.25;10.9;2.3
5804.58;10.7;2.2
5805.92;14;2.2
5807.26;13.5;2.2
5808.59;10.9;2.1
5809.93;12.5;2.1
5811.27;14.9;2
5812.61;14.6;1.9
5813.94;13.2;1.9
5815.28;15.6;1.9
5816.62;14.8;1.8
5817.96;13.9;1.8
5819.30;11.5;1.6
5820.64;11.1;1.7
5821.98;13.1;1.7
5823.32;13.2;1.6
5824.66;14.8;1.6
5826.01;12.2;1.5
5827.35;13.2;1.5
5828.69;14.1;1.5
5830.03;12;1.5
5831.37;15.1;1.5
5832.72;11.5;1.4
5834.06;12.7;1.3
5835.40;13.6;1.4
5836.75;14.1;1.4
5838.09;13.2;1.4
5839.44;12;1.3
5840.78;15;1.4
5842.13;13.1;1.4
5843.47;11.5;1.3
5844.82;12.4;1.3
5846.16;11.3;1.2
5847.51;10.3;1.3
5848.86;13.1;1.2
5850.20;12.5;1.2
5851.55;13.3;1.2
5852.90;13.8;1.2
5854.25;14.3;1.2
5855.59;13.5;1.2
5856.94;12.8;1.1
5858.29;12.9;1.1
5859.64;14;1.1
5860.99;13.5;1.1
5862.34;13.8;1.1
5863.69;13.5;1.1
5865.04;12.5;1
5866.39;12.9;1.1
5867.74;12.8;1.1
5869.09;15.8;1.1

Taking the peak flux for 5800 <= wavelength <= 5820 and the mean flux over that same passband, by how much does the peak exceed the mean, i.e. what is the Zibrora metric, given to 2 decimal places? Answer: 2.98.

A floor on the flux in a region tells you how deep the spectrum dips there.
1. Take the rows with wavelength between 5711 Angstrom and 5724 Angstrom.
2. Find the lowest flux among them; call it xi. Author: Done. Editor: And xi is 11.8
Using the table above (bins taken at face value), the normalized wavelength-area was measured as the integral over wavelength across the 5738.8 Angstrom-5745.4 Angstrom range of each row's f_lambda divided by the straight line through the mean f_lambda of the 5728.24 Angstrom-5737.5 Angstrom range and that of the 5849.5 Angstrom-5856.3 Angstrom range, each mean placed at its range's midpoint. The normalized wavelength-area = 6.6 Angstrom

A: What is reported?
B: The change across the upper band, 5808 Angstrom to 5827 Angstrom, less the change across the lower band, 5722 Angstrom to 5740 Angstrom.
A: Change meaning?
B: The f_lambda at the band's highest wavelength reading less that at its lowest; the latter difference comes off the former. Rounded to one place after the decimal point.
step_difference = 1.1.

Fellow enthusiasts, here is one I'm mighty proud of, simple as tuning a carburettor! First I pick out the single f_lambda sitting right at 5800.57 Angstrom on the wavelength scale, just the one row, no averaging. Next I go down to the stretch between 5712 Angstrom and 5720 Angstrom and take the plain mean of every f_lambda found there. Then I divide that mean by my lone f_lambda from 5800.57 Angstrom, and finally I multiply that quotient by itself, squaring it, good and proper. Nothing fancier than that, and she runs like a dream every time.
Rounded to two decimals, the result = 1.12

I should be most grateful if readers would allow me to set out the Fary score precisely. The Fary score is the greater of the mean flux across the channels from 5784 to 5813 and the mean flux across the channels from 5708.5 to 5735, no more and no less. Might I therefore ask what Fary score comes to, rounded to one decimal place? 12.8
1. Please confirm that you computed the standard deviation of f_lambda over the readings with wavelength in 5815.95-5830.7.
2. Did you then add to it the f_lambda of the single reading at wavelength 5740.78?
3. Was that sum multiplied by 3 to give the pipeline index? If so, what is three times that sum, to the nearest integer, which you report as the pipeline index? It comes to 42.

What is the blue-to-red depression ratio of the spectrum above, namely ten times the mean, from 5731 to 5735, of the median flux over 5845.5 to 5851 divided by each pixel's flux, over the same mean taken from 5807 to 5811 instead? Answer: 10.0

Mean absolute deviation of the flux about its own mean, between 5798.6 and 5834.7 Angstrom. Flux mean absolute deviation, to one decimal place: 1.3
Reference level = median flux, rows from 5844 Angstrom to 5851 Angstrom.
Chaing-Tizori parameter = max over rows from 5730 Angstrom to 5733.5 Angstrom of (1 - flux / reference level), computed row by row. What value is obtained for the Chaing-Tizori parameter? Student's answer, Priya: 0.10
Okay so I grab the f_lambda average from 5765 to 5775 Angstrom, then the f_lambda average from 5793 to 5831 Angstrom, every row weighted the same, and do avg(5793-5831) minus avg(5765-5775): 1.2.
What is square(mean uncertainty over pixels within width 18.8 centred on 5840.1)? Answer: 1.8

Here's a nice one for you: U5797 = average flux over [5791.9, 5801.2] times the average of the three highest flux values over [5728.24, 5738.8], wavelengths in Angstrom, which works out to 166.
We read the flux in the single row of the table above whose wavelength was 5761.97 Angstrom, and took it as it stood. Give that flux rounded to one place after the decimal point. 10.6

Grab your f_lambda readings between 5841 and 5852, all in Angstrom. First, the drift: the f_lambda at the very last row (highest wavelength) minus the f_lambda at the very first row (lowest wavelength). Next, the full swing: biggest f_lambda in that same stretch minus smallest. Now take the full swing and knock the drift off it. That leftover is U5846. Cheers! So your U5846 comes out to 2.8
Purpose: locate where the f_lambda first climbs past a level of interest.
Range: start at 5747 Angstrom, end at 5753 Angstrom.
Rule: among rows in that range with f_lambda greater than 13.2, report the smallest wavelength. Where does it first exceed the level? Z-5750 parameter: 5752.69 Angstrom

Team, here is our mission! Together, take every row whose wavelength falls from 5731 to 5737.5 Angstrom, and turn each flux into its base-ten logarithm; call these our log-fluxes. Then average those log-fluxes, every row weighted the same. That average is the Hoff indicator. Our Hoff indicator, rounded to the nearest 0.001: 1.101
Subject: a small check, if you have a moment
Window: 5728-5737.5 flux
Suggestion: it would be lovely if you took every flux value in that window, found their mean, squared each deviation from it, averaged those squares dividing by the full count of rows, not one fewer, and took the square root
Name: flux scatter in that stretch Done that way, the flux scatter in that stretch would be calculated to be 1.0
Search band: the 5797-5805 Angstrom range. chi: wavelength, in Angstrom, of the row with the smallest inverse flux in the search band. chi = 5801.91 Angstrom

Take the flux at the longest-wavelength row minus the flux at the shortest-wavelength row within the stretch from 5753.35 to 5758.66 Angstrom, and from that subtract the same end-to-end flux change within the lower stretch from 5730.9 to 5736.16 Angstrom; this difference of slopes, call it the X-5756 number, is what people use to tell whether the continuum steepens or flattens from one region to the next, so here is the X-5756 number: -5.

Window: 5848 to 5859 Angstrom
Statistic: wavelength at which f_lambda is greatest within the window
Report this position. 5854.25 Angstrom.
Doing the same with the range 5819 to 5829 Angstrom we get 5824.66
